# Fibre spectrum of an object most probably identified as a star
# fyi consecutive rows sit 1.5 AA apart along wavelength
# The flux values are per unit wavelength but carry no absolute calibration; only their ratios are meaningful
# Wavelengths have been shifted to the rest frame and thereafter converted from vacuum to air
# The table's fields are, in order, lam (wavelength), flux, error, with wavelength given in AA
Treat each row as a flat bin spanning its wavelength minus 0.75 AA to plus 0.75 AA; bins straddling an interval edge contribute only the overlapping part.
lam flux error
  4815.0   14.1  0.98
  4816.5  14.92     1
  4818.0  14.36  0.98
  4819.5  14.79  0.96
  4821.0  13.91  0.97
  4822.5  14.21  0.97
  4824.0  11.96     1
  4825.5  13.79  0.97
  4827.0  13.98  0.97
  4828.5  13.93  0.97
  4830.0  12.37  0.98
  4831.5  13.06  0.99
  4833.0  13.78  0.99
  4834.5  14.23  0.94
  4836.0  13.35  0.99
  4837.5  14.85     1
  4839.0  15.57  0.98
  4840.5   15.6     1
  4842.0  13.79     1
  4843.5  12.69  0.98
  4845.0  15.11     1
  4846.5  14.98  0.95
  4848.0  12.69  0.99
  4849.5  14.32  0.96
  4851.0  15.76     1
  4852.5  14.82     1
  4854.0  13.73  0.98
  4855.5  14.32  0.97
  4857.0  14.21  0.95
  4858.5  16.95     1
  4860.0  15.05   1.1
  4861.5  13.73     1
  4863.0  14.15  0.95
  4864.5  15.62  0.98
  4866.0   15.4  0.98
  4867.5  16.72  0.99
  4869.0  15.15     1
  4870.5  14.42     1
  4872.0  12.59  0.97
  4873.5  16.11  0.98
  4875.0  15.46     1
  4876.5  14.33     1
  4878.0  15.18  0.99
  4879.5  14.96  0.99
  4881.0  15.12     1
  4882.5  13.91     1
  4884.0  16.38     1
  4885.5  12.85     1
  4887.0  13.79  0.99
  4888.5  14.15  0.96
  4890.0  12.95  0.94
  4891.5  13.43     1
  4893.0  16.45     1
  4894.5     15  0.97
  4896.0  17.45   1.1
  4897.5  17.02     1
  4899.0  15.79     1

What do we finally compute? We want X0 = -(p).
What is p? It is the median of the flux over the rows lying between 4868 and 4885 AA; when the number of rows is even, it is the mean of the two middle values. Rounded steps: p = 15.1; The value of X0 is -15.12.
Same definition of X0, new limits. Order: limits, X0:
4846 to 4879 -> -14.90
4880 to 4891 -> -13.91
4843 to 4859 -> -14.32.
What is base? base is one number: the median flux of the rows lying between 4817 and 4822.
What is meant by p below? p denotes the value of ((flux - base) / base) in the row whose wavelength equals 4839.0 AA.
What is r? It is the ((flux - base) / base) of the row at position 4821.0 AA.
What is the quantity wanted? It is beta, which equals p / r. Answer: -2.7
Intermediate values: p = 0.084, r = -0.03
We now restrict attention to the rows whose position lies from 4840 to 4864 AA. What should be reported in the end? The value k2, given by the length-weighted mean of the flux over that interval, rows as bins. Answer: 14.5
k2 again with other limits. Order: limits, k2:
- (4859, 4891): 14.7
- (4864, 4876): 15.2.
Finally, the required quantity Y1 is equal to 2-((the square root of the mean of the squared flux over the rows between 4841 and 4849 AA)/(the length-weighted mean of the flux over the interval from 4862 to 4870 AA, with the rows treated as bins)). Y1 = 1.093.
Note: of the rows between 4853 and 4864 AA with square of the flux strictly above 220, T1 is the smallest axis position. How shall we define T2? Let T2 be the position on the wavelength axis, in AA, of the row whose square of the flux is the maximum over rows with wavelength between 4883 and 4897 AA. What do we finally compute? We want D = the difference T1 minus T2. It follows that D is -37.5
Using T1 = 4858.5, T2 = 4896.0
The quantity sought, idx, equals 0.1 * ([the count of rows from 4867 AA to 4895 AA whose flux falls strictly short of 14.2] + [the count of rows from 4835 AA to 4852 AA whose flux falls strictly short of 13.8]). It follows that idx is 1.10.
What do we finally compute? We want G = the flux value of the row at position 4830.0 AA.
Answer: 12.37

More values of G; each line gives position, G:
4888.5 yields 14.15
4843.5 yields 12.69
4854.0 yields 13.73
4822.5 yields 14.21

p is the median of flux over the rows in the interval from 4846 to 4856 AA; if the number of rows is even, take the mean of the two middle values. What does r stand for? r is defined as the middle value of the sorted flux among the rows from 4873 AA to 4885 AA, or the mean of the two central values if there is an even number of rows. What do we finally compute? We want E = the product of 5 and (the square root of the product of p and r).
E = 73.6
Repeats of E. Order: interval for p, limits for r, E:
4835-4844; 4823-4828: 70.3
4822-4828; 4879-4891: 69.8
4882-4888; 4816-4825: 70.3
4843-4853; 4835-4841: 75.1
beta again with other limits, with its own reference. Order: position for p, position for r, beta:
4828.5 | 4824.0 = 0.2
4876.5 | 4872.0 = 0.0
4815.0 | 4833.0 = 0.4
